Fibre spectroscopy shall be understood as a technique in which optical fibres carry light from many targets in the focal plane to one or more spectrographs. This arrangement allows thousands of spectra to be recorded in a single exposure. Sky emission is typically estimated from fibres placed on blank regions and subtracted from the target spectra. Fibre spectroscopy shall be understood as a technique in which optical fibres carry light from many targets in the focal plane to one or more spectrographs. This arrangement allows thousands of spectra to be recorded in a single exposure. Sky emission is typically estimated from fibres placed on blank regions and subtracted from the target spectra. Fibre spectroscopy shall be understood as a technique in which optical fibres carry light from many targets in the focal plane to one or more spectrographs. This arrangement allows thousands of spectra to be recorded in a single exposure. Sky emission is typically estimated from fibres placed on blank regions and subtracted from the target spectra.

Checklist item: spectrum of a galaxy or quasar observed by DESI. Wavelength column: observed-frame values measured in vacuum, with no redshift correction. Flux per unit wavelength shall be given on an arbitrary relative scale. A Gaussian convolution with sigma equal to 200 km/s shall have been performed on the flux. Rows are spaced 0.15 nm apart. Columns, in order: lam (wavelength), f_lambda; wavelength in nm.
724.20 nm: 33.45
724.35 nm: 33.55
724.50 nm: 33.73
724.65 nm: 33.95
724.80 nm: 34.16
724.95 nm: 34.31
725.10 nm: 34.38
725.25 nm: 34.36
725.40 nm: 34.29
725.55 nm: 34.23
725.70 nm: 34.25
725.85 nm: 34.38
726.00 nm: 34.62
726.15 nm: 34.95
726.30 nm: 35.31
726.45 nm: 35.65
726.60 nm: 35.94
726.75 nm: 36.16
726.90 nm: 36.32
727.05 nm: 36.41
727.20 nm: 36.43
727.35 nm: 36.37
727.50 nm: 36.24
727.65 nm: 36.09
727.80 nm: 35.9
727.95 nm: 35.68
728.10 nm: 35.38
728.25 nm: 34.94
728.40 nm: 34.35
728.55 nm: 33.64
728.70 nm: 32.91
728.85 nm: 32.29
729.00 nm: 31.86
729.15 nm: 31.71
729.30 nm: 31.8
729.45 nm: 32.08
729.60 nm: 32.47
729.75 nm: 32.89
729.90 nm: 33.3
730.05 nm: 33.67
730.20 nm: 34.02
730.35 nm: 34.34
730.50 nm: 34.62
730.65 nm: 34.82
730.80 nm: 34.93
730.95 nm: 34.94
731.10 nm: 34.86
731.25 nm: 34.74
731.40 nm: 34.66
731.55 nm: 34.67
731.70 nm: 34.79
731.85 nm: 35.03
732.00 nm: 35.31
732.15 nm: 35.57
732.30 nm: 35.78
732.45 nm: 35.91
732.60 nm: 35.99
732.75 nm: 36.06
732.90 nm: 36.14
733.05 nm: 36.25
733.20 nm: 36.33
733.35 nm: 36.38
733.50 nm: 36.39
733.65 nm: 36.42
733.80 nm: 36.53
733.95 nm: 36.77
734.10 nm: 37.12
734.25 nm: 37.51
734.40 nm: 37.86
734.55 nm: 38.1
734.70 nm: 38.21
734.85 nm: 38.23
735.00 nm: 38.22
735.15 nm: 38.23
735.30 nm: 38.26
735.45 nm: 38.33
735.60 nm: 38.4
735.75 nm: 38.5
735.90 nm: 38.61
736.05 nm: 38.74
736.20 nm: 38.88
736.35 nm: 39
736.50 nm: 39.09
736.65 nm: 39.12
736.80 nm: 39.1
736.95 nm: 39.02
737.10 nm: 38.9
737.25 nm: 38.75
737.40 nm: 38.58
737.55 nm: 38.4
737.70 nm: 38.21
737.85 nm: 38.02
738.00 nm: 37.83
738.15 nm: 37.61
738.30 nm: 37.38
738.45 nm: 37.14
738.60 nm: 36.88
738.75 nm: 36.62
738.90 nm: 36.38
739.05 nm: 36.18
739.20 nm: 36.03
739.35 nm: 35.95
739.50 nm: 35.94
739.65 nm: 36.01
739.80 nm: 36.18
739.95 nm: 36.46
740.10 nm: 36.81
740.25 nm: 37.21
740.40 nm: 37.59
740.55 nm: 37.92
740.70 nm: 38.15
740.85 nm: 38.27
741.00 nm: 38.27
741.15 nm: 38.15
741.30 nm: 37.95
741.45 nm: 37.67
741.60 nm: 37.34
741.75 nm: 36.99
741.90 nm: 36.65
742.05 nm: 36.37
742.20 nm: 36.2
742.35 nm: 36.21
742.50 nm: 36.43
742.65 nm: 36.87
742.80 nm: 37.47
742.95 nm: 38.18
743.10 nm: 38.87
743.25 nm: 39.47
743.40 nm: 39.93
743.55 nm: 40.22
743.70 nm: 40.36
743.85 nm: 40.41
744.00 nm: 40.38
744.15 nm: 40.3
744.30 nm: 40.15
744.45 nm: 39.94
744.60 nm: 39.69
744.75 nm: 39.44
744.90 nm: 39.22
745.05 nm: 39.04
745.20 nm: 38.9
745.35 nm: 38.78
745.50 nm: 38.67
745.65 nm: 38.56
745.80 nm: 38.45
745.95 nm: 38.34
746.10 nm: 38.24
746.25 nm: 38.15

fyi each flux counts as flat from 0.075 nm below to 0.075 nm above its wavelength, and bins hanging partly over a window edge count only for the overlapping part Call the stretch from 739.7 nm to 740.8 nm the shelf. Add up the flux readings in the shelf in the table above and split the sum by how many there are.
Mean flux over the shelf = 37.2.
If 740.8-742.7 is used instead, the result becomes 37.2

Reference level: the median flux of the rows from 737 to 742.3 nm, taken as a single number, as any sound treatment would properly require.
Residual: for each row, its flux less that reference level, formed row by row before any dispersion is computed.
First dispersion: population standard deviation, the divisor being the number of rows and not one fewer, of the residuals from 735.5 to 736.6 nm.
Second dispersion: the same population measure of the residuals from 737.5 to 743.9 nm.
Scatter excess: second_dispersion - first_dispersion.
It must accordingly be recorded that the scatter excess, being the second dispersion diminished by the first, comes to 1.0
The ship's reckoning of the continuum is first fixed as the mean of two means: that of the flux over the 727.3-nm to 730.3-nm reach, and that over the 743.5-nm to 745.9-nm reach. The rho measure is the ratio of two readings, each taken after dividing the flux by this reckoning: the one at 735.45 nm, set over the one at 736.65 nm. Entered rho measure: 0.98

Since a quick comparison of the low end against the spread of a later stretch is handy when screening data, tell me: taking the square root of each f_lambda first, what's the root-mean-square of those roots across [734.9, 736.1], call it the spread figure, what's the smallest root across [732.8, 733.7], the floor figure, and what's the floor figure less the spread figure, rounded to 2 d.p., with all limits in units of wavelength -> -0.19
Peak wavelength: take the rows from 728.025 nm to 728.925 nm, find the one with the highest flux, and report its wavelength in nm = 728.10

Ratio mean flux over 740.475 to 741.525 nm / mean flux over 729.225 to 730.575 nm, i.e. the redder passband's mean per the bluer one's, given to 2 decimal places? 1.14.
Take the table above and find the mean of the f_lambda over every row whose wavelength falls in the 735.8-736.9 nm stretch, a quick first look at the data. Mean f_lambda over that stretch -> 38.9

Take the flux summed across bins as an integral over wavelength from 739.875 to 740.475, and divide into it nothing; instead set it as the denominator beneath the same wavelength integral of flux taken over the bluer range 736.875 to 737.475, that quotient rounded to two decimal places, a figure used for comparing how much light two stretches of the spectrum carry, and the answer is 1.05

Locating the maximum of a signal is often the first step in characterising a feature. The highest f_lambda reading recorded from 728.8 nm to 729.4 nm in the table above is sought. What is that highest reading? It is 32.29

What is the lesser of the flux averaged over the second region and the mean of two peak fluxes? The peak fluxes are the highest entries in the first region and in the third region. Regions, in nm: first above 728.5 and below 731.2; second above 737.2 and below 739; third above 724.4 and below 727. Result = 35.6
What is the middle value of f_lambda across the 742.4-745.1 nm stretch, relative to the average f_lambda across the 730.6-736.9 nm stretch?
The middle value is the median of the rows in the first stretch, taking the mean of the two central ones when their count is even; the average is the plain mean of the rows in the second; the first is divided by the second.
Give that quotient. 1.07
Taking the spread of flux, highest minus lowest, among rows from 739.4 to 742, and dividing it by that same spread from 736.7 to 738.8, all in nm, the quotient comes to 0.94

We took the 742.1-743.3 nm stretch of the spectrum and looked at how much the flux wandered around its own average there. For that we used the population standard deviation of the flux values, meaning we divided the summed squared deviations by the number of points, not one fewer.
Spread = 1.2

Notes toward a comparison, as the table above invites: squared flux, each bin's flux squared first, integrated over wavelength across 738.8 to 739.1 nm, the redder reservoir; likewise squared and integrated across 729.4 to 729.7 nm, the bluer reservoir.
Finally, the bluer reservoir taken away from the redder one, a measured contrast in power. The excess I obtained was 82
